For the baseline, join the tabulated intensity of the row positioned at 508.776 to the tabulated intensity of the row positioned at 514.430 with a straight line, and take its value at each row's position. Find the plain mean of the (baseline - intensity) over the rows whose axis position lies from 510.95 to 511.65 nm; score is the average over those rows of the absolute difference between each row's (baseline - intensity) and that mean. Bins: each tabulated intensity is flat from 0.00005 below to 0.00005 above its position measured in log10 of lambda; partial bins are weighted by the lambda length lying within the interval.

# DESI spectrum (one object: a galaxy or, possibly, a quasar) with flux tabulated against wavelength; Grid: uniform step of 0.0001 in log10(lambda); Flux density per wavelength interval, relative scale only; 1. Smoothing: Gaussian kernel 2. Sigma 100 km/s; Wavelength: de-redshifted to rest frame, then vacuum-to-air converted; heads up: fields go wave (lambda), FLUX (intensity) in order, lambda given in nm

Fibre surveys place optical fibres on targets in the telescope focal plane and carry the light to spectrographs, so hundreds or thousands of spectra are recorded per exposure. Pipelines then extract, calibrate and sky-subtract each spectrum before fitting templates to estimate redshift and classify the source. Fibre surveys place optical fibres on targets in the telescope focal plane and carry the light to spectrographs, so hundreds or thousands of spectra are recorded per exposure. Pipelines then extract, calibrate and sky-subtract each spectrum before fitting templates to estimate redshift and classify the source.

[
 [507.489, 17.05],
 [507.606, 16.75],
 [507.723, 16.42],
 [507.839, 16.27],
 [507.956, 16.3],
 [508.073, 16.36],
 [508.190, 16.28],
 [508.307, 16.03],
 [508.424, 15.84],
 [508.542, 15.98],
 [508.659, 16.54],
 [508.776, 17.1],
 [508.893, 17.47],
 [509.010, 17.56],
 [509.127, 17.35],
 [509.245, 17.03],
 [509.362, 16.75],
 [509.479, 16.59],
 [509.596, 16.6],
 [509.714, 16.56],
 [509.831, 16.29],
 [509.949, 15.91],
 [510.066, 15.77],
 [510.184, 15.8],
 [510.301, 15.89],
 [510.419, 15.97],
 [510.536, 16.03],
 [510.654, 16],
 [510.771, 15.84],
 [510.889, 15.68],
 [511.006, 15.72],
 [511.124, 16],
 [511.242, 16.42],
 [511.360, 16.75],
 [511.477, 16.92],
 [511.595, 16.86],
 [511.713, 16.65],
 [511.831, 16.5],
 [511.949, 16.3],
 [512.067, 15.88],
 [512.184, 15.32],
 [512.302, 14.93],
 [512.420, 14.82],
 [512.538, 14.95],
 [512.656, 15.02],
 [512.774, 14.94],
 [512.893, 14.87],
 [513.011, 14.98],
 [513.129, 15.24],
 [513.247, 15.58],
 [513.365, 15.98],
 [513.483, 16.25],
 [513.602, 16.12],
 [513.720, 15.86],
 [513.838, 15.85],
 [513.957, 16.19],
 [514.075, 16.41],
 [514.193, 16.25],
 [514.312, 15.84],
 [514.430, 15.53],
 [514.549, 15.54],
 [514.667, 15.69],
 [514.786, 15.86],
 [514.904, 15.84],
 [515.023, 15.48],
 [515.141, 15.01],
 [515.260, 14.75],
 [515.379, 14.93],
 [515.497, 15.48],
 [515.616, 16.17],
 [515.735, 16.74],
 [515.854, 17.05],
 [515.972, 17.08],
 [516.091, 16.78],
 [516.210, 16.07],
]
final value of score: 0.45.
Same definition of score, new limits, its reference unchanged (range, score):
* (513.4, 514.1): 0.19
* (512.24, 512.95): 0.07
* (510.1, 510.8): 0.09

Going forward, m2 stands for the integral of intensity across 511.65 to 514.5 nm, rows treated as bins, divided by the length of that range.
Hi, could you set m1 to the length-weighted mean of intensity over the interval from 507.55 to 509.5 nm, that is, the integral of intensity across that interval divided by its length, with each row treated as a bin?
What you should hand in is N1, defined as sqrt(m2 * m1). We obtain 16.1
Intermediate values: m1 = 16.6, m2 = 15.7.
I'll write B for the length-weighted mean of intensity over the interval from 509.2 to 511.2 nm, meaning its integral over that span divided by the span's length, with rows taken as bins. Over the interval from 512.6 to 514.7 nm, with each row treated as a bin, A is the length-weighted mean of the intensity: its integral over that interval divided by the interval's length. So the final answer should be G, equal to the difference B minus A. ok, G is 0.47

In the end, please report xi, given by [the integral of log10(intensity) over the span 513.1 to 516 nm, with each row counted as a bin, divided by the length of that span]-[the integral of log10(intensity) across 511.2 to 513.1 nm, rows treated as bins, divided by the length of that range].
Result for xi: 0.004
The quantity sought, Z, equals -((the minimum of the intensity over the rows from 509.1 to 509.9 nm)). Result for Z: -16.3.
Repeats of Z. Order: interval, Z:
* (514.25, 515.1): -15.5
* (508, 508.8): -15.8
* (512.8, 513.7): -14.9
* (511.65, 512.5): -14.8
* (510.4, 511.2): -15.7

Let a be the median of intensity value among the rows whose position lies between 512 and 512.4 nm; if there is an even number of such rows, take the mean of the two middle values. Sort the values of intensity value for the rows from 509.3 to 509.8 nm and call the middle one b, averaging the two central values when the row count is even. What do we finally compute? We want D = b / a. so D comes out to 1.08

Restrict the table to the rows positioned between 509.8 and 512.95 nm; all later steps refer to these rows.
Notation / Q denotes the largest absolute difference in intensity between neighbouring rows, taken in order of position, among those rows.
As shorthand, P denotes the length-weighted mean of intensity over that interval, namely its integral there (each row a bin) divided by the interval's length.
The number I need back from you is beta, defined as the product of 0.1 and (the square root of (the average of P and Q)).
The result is 0.2864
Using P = 15.85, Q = 0.56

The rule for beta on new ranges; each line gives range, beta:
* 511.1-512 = 0.2914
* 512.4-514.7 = 0.2830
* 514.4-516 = 0.2870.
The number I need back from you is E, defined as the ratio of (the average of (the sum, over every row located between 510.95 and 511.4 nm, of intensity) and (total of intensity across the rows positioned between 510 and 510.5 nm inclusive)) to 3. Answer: 21.39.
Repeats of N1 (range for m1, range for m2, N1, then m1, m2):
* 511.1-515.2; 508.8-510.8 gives 16.1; 15.8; 16.5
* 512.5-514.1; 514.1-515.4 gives 15.6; 15.6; 15.6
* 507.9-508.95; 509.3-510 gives 16.4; 16.4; 16.5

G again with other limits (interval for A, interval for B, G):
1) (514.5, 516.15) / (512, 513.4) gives -0.69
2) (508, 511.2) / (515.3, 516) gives -0.16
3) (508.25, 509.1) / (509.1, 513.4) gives -0.72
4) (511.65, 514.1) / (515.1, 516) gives 0.24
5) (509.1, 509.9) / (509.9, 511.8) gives -0.54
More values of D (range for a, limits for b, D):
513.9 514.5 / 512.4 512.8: 0.92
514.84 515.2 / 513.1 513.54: 1.02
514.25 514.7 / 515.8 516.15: 1.09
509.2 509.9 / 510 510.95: 0.96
